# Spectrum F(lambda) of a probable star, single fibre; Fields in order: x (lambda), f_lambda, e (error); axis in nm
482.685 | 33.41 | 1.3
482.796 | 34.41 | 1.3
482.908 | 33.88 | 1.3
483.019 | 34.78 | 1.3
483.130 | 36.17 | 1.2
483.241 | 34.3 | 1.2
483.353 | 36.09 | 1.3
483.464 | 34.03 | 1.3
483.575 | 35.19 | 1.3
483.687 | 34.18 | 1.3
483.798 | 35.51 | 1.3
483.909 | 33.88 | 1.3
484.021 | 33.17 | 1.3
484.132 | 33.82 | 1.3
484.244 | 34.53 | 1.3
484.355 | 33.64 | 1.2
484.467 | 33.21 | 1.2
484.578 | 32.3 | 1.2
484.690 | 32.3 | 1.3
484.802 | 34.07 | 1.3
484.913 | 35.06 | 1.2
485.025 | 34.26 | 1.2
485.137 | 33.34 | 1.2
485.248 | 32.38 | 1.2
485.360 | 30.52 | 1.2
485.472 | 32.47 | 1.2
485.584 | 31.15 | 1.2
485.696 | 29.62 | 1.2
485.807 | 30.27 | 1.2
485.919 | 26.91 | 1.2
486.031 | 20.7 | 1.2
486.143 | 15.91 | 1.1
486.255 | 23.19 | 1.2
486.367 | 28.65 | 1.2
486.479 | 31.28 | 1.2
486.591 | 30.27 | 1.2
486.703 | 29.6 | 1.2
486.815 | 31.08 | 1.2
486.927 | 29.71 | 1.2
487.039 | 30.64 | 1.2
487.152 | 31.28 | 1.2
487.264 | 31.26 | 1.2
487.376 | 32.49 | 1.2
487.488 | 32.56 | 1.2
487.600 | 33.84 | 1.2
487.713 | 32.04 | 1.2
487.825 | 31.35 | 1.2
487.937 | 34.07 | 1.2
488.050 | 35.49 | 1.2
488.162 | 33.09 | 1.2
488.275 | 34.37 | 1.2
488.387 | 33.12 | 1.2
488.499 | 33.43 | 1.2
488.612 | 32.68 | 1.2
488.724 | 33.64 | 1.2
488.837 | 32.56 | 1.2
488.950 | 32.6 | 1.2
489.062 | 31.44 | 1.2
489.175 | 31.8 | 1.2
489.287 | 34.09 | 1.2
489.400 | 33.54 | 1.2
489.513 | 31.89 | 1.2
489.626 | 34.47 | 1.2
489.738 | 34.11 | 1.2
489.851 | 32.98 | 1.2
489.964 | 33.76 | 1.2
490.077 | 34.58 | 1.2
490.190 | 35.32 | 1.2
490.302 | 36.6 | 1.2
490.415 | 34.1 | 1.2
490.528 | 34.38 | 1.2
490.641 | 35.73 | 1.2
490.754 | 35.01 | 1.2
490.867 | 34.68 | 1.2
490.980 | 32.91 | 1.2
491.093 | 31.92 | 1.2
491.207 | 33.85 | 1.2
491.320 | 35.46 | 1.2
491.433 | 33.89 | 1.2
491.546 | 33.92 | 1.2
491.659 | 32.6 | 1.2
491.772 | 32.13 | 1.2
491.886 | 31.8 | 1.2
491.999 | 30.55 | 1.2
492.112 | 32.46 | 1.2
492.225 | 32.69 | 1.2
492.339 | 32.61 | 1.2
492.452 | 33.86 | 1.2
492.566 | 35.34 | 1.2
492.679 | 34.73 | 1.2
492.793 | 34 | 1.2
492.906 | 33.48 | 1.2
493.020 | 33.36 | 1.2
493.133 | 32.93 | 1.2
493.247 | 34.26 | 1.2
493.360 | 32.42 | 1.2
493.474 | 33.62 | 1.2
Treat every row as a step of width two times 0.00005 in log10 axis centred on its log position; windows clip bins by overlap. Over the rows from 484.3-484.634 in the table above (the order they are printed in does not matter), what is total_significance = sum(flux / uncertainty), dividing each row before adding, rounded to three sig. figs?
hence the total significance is 82.6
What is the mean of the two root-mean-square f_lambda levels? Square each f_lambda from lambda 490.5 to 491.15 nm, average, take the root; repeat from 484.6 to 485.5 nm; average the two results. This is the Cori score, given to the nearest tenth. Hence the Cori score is 33.6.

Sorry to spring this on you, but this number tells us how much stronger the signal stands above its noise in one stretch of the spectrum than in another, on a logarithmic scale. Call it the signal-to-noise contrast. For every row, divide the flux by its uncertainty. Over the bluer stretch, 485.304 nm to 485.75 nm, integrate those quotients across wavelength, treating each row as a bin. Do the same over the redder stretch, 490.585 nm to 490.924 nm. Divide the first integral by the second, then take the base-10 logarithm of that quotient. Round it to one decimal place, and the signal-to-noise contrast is 0.1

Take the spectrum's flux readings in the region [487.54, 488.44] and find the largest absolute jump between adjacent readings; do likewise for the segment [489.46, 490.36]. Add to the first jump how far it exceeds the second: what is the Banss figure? 2.9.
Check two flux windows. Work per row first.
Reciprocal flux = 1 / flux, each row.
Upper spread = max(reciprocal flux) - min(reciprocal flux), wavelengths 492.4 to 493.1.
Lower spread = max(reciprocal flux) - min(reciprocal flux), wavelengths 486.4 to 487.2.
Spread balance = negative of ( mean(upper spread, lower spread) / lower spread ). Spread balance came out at -1.0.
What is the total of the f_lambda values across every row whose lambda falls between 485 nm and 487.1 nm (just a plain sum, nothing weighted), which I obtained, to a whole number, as 552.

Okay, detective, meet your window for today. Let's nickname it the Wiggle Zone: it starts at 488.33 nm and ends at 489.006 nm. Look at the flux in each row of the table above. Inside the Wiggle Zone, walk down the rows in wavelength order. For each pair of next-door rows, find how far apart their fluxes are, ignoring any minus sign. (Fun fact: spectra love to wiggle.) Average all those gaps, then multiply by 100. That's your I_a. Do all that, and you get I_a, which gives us 63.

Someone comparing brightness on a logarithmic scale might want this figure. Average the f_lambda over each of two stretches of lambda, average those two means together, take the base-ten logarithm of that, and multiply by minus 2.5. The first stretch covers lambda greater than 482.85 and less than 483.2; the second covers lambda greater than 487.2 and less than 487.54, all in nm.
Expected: -3.813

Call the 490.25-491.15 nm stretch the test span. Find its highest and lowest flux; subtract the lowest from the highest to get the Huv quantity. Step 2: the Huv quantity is 4.7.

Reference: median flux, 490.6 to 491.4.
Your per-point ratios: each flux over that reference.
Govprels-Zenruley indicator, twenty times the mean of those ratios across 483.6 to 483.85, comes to 20.1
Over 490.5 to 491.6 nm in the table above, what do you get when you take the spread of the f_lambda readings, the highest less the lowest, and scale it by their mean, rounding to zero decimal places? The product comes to 130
